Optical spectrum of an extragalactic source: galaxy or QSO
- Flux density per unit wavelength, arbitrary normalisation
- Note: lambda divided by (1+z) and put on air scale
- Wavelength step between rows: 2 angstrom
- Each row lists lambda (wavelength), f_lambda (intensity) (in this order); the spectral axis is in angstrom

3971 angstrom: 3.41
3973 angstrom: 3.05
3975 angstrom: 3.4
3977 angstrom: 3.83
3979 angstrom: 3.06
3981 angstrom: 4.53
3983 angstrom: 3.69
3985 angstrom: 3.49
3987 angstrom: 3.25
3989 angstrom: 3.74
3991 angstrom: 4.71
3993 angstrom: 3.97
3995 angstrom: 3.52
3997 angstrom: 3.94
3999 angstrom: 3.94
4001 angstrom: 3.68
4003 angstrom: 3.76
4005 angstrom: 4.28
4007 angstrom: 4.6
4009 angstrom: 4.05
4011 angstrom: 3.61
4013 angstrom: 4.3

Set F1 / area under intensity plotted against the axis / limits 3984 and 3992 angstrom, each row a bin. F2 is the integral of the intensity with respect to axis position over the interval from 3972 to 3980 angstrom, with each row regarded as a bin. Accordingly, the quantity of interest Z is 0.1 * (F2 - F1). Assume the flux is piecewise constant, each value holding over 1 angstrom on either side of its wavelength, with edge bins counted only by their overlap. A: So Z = -0.37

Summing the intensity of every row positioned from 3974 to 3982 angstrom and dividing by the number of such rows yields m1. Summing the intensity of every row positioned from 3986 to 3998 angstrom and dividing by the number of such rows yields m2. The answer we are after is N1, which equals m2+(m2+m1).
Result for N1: 11.4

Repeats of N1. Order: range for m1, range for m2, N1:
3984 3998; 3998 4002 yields 11.4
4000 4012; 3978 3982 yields 11.6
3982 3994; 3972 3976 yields 10.3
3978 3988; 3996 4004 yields 11.3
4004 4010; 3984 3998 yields 11.9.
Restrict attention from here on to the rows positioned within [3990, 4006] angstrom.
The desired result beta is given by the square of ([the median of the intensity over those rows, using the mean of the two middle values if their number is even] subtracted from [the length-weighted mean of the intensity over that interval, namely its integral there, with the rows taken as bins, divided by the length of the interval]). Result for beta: 0.001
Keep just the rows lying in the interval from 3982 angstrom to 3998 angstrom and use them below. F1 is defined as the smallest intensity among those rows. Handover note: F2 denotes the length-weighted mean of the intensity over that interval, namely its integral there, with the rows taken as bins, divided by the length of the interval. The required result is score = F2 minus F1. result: 0.54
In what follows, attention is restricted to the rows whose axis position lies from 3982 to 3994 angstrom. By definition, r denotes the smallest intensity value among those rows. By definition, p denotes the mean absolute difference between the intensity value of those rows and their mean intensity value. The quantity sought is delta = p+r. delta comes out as 3.60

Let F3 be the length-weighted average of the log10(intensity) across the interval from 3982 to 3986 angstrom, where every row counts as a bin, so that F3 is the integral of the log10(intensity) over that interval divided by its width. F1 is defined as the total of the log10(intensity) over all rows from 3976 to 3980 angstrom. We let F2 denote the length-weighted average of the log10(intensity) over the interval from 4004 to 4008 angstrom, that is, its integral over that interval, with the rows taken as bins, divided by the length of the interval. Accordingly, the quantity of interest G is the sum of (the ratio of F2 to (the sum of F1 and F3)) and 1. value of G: 1.40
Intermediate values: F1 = 1.07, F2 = 0.647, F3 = 0.55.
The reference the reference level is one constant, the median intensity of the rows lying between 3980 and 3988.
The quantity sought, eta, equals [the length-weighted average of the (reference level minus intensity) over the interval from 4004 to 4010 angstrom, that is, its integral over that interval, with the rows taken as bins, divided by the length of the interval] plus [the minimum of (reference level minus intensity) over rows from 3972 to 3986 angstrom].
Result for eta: -1.66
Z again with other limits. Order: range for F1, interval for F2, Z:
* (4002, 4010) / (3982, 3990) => -0.50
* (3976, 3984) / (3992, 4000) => 0.05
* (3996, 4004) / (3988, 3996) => 0.12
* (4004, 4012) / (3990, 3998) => -0.08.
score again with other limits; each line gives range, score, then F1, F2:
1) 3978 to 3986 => 0.63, 3.06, 3.69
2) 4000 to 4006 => 0.23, 3.68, 3.91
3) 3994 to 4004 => 0.25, 3.52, 3.77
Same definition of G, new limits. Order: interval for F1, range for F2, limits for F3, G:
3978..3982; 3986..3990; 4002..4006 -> 1.31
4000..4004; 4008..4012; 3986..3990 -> 1.35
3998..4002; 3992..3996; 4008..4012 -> 1.33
